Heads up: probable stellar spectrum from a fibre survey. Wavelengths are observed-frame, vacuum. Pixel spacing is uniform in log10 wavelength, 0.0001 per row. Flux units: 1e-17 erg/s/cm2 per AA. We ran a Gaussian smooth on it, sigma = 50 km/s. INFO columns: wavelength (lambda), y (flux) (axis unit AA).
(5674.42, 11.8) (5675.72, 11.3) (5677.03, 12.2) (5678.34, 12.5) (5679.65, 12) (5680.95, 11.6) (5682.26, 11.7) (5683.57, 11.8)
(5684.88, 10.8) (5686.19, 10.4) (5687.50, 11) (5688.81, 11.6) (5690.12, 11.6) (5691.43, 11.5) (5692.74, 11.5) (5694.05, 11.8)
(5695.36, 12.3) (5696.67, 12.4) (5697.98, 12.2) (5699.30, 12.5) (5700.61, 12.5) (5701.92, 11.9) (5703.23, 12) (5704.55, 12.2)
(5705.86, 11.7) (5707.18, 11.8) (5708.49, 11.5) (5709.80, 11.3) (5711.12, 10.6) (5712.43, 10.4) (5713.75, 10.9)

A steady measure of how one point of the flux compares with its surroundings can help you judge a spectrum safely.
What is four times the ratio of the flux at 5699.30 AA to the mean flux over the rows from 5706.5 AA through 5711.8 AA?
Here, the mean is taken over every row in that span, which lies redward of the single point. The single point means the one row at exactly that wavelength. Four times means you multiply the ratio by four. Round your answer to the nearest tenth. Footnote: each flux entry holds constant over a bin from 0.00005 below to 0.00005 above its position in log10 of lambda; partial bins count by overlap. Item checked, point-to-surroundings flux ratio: 4.4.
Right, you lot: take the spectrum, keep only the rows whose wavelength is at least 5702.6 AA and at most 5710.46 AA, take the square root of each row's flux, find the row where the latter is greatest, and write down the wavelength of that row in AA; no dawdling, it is 5704.55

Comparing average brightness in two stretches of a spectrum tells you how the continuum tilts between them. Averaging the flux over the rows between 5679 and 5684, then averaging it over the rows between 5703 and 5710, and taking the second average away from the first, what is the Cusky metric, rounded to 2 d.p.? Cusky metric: 0.02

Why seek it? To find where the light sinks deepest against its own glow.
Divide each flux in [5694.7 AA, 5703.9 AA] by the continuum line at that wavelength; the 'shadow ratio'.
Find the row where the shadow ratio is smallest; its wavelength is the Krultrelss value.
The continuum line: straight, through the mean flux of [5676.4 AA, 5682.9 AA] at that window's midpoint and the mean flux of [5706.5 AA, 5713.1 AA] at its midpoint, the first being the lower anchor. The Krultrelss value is 5701.92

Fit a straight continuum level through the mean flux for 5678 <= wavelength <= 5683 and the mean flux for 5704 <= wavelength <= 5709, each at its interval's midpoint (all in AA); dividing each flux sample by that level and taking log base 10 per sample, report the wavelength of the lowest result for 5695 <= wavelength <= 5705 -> 5701.92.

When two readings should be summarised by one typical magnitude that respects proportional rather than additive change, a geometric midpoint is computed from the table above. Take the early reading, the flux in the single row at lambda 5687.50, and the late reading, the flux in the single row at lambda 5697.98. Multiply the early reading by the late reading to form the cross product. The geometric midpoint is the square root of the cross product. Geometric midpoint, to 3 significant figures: 11.6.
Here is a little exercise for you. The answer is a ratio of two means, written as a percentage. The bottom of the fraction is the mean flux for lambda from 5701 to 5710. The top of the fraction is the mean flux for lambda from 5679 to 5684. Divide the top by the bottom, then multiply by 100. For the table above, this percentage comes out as 100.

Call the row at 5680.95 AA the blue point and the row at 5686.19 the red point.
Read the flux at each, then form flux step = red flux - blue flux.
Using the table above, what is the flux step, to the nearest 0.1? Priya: -1.2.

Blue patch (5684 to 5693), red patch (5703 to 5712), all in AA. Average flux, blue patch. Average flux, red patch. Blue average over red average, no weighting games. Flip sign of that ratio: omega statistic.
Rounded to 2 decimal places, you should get -0.97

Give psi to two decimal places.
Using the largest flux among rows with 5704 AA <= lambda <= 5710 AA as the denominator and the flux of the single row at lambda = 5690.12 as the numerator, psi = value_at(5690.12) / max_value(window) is 0.95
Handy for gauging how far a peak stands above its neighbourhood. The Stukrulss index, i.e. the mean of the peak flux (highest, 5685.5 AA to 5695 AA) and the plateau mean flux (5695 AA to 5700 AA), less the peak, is 0.3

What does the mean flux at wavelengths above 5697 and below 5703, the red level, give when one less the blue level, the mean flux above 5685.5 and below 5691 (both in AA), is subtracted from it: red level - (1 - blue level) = 22.4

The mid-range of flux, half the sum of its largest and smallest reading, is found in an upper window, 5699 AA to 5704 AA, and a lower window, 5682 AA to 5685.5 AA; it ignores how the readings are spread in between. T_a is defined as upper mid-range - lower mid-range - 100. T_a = -99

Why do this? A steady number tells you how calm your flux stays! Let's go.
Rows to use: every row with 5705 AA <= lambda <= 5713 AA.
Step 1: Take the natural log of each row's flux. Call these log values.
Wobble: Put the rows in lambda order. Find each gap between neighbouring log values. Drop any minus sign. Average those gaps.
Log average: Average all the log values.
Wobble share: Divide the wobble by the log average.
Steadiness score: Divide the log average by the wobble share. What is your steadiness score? 217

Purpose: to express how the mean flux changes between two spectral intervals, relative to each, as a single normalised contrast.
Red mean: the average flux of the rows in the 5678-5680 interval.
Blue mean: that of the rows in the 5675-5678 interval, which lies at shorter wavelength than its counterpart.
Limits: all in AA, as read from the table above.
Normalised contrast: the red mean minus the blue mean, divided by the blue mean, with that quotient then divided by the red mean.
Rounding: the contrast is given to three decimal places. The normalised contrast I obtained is 0.003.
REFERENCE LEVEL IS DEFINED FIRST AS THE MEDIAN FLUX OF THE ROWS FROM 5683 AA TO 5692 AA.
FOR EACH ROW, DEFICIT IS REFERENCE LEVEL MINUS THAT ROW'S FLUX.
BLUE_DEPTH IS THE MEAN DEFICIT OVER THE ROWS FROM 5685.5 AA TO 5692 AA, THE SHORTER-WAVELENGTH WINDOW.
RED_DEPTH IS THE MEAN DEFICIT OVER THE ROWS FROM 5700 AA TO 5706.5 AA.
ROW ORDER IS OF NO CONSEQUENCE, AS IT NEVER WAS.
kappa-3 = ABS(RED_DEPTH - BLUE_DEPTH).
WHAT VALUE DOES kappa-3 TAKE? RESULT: 0.84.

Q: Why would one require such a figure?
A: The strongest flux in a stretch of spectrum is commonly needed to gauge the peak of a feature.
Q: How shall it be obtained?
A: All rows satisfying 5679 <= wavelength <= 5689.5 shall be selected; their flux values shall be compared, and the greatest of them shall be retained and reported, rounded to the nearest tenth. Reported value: 12.0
